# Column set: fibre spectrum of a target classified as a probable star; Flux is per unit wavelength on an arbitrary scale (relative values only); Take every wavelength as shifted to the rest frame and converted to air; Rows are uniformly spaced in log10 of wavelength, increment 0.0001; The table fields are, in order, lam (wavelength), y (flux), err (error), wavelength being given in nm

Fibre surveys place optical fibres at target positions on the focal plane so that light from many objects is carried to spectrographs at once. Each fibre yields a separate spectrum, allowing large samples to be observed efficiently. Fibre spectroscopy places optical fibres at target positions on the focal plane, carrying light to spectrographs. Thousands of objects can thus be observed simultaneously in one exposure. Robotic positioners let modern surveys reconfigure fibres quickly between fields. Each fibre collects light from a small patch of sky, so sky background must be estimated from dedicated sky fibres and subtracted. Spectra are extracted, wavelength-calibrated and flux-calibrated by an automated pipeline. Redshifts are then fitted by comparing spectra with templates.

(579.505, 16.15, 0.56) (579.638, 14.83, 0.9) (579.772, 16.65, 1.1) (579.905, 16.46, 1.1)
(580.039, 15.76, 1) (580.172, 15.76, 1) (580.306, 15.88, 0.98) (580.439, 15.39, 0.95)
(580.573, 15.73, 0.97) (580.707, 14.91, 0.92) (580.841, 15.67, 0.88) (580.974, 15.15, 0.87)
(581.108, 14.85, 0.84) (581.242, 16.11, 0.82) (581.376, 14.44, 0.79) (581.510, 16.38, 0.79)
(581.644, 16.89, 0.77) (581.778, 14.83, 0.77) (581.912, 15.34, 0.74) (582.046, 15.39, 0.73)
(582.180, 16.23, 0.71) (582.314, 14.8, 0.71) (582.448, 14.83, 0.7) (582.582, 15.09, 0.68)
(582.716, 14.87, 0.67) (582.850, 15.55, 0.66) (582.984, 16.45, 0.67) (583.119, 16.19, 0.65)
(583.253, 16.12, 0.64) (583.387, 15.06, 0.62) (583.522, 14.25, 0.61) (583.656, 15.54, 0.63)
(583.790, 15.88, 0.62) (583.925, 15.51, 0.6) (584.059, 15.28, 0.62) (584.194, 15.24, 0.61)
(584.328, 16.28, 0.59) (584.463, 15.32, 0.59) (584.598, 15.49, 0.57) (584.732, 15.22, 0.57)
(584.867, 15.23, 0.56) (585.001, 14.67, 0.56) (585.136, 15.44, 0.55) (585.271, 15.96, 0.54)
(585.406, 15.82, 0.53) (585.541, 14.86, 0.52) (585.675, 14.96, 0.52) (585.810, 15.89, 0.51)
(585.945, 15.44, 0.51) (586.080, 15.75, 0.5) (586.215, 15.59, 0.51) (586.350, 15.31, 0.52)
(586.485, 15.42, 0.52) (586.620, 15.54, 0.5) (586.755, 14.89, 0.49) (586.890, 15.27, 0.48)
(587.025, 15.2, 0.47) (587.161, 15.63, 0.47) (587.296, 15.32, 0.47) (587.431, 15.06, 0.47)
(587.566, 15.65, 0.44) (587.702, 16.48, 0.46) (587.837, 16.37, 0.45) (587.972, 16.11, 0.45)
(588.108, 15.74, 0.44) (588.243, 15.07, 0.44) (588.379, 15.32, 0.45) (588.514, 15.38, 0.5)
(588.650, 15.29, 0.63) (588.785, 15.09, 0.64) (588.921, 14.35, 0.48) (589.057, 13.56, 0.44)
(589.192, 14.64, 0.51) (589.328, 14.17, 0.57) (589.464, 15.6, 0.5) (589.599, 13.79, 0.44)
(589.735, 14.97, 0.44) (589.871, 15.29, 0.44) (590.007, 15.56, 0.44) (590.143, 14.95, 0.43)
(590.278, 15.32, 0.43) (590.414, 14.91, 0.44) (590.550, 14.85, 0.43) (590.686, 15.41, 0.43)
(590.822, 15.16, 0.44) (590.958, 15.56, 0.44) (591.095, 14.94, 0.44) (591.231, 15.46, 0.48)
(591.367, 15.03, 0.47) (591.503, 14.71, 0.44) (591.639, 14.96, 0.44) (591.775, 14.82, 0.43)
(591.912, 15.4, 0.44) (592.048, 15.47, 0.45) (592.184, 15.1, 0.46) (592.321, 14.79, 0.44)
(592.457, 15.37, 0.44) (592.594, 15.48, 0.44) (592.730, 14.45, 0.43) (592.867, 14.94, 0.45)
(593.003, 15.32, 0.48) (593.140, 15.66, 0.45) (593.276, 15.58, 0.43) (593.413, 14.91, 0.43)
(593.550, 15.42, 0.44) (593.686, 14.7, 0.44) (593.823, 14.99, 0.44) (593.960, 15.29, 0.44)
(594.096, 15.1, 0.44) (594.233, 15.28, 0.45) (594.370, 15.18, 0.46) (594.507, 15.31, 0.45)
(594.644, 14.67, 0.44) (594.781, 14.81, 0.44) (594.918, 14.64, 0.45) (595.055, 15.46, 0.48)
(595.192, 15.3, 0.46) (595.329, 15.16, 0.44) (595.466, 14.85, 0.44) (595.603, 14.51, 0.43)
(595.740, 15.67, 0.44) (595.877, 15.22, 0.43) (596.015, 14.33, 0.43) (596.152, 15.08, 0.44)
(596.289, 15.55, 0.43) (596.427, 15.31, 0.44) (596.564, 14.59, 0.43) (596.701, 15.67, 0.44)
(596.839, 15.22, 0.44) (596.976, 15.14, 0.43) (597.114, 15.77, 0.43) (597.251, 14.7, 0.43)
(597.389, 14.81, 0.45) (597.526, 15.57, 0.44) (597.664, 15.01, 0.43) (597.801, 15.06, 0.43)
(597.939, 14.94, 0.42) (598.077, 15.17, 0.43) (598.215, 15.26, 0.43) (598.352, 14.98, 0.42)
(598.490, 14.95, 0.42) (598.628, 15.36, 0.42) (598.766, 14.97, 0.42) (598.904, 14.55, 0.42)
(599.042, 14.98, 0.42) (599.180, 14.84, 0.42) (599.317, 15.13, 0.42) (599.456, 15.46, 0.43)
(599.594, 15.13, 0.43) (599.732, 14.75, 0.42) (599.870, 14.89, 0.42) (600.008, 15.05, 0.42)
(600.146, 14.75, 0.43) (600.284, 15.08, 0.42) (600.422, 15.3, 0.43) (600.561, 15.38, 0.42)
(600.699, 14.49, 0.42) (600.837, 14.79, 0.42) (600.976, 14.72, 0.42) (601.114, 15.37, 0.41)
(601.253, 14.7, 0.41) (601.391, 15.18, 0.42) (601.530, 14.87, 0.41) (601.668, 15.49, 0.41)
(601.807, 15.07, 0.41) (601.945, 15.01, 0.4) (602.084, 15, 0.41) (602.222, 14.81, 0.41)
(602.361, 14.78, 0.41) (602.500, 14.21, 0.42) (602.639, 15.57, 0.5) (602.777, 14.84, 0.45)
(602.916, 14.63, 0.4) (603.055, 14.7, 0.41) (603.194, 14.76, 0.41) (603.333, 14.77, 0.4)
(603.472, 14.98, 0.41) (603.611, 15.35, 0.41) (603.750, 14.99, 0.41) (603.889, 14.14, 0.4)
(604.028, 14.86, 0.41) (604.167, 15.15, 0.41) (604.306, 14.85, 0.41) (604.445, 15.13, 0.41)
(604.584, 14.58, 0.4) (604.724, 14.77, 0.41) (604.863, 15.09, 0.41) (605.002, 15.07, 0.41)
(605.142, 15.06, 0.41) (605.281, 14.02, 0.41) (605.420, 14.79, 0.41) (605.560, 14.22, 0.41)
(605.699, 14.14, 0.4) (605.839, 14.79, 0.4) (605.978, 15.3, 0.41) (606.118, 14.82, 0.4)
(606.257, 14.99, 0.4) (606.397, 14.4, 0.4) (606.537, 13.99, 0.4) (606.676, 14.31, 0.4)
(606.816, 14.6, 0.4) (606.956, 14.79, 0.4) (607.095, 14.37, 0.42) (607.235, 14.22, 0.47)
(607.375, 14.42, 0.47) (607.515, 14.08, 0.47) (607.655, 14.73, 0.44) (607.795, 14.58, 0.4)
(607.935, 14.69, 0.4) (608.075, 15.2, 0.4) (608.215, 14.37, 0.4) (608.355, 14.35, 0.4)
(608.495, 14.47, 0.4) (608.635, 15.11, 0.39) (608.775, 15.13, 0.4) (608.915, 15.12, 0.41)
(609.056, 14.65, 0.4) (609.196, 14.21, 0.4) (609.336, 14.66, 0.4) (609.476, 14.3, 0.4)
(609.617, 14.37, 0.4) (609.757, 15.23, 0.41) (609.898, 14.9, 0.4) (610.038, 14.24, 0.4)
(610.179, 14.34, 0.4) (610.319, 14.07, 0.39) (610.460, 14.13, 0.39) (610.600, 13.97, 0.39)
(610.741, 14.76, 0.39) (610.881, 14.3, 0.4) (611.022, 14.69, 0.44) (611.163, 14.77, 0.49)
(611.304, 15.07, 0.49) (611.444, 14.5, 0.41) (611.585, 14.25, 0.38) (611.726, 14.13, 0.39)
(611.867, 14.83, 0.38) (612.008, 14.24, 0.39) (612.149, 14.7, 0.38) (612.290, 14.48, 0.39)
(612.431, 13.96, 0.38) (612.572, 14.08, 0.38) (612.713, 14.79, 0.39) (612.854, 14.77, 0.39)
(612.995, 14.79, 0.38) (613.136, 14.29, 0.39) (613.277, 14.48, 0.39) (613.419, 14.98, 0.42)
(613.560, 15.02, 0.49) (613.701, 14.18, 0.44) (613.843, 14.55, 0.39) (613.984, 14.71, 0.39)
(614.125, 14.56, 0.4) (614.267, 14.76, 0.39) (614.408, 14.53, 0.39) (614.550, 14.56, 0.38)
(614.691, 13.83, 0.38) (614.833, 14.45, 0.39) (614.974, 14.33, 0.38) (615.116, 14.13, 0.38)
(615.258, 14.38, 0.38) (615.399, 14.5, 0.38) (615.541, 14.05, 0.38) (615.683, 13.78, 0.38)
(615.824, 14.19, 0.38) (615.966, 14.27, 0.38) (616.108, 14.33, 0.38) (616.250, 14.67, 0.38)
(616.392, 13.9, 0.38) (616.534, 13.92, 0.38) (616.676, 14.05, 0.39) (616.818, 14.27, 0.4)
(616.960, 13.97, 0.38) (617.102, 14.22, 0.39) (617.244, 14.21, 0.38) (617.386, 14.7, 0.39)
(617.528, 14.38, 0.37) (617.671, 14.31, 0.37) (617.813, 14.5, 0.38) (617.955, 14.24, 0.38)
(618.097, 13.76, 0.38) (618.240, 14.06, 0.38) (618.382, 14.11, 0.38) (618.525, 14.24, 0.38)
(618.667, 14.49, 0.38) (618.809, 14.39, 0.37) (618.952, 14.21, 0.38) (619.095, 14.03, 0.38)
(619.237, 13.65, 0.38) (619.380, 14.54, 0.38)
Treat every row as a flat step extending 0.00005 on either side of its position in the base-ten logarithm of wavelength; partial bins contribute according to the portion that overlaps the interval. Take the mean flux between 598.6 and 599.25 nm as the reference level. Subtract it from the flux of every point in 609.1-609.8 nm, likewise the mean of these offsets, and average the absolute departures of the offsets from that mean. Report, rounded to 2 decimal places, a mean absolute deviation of 0.31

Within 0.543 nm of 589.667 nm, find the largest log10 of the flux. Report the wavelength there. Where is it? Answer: 589.464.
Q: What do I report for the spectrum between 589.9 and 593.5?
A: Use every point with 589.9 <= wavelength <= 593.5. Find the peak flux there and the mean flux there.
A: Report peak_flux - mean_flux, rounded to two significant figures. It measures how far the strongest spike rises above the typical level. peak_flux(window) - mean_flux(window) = 0.50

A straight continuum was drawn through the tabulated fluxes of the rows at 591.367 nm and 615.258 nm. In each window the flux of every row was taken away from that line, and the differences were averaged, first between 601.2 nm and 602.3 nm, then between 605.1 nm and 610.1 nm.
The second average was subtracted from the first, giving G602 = -0.26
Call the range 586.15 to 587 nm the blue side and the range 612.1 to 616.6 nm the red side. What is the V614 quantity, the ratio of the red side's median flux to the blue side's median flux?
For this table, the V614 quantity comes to 0.941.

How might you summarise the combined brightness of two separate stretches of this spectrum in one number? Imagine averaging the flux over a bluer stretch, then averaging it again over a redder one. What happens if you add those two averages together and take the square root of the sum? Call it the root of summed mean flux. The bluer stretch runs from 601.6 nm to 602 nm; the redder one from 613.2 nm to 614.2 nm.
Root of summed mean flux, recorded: 5.46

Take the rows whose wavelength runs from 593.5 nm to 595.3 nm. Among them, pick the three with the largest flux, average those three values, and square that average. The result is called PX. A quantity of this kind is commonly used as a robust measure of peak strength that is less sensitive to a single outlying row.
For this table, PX 237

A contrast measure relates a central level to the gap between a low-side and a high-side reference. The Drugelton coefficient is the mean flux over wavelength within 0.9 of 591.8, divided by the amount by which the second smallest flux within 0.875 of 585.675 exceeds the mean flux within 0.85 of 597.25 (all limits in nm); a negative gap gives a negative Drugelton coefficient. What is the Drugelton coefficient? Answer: -52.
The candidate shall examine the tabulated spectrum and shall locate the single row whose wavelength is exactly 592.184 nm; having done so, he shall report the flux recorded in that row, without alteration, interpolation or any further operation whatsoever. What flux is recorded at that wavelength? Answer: 15.1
